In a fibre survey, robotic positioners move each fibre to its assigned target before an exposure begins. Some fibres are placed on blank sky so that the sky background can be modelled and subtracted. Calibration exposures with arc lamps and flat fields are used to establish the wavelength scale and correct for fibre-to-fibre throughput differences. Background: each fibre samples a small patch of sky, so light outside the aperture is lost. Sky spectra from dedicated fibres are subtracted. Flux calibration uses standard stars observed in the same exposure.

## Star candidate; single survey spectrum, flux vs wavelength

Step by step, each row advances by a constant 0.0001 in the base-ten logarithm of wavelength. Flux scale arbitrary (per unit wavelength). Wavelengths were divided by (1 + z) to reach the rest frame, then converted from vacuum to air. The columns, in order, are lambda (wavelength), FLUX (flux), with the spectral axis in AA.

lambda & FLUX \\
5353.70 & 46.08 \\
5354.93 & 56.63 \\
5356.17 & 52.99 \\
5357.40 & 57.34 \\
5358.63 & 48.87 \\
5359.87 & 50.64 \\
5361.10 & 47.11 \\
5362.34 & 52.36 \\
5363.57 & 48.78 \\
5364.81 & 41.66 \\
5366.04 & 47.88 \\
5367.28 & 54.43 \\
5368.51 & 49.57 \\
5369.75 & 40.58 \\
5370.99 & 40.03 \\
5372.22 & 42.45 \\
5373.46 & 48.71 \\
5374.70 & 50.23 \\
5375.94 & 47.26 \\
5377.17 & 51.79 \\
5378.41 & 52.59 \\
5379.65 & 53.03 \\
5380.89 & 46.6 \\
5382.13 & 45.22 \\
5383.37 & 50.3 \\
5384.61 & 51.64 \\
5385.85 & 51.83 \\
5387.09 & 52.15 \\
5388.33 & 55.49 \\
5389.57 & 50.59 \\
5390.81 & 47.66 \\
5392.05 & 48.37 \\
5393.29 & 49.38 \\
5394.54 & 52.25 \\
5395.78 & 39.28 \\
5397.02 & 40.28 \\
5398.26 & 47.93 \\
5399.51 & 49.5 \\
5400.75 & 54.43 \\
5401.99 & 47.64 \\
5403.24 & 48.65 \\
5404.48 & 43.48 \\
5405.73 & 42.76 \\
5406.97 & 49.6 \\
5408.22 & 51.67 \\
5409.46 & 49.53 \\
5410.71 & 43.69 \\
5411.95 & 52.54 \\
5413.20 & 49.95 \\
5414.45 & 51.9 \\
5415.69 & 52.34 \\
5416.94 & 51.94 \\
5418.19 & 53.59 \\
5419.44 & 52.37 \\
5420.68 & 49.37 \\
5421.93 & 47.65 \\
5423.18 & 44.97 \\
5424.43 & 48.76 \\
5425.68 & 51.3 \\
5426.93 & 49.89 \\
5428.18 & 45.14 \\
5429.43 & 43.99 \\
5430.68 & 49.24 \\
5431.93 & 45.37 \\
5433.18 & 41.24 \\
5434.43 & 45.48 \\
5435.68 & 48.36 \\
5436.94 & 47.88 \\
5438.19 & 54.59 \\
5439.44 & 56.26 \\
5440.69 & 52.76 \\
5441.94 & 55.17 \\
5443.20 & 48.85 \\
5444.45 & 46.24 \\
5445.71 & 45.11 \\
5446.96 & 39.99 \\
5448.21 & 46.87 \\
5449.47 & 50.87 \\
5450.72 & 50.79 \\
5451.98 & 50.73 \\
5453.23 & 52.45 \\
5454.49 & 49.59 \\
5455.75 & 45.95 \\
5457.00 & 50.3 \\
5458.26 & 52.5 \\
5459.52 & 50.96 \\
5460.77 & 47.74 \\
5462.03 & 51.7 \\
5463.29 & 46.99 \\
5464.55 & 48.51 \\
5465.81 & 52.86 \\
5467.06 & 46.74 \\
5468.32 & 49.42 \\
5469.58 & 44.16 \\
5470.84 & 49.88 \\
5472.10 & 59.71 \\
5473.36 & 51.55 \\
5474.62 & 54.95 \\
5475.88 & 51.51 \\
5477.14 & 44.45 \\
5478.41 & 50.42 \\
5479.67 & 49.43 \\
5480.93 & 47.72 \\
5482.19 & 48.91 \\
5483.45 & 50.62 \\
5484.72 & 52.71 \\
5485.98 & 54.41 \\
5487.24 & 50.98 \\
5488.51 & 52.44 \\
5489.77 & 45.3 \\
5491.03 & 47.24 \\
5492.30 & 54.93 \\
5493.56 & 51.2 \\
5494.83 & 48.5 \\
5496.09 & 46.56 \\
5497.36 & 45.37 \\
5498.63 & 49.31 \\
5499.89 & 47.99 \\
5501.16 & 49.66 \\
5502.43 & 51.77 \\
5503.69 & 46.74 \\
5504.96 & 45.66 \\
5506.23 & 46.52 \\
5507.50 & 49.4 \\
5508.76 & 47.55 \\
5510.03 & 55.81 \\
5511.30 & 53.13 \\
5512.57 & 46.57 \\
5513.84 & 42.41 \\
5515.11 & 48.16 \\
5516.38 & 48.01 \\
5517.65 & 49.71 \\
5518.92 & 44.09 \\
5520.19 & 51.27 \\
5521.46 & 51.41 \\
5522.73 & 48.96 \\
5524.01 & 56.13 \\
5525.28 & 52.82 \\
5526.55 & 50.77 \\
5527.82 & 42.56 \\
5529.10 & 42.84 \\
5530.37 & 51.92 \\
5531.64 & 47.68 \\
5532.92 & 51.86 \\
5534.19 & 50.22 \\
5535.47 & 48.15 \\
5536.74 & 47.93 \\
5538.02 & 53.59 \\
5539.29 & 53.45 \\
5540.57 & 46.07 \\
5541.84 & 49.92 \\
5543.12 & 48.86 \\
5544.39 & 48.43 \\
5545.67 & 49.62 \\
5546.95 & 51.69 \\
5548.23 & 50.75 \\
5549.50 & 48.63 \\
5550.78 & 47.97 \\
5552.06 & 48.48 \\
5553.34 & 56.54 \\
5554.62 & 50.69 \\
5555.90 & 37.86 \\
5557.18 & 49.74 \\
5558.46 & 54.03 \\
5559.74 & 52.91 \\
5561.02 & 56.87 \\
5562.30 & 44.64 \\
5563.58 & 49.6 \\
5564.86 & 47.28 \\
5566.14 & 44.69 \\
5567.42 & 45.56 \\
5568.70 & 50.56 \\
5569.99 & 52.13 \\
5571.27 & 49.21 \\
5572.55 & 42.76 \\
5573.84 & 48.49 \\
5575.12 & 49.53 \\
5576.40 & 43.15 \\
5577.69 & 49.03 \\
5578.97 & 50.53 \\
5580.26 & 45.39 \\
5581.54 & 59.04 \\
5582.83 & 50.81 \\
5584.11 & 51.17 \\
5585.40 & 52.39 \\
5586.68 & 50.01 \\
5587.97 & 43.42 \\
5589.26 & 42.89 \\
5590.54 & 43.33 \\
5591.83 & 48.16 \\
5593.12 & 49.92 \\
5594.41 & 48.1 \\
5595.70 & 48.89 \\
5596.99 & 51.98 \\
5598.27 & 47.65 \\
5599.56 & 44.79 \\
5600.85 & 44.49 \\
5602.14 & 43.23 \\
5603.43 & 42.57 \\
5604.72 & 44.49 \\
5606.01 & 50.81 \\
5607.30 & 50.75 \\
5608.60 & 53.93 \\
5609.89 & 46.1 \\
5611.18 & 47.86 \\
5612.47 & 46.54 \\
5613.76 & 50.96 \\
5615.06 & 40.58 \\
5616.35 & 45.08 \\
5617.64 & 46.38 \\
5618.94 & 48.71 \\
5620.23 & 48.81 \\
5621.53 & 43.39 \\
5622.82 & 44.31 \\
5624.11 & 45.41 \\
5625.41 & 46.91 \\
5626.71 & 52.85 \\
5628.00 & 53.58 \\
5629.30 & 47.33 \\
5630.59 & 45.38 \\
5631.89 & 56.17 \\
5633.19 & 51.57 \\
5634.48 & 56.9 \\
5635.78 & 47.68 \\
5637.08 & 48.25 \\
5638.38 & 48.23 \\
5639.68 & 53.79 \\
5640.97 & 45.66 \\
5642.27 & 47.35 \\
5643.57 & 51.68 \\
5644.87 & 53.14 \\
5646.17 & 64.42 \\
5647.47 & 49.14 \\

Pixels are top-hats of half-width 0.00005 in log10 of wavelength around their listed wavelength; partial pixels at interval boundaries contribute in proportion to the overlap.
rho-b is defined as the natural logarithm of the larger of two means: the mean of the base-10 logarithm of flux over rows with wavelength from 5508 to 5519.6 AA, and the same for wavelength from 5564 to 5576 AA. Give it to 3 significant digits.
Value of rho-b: 0.521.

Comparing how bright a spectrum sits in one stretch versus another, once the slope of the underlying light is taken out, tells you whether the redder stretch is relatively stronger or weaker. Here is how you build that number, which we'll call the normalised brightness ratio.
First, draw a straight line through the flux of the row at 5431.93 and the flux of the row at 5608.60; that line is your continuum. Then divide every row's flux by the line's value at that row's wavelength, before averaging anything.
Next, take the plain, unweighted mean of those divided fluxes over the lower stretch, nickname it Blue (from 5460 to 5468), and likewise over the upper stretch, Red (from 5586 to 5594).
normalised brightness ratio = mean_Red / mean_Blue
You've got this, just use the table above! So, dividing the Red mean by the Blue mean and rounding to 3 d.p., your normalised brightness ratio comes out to 0.834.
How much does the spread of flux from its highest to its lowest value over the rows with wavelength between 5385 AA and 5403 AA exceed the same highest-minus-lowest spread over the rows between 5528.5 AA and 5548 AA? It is 5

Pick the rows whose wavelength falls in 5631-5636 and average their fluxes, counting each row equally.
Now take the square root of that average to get 7.29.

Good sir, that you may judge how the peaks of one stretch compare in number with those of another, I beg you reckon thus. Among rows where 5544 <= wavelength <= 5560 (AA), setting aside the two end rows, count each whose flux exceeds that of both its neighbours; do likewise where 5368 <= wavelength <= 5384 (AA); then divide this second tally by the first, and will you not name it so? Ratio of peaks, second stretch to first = 0.67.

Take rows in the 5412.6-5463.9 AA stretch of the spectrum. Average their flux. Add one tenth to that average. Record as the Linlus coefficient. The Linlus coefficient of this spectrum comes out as 49.3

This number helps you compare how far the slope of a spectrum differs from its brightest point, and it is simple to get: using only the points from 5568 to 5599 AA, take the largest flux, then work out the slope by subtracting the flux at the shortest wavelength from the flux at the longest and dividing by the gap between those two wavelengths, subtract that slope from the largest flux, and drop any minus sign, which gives 59.1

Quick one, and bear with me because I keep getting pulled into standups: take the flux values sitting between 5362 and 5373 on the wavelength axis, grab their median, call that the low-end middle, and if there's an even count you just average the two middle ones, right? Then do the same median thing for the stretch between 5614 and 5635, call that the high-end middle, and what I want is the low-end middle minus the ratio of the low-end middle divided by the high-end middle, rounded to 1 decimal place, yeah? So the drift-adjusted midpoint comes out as 46.9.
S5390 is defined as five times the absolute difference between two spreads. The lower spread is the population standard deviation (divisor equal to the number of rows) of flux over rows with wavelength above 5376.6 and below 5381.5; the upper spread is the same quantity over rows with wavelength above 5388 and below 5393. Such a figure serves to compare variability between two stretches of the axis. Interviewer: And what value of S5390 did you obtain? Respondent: 2.4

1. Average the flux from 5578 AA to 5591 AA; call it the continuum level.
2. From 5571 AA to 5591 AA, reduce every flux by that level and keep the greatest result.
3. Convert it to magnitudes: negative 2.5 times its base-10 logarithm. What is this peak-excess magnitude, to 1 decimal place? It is -2.5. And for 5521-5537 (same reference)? -2.1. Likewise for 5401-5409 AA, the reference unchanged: -1.1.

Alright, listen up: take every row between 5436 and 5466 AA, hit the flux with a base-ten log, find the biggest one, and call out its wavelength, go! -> 5439.44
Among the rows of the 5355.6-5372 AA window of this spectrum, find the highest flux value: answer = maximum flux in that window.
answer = 57.34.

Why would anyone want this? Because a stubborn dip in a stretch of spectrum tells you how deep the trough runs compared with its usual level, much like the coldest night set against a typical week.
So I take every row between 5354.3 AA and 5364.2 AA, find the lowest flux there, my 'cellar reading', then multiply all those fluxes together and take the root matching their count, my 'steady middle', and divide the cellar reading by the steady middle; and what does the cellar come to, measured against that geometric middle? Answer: 0.911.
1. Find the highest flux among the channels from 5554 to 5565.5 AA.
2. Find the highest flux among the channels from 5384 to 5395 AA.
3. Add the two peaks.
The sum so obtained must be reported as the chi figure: 112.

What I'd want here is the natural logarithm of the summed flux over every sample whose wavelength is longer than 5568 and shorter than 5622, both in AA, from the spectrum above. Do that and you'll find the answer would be 7.60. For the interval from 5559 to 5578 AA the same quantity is 6.59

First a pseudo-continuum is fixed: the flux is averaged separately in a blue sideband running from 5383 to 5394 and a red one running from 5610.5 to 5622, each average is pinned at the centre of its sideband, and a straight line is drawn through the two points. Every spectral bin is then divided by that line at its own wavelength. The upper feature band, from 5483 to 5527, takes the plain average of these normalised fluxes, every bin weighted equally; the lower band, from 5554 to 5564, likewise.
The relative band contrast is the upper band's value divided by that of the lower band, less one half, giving 0.479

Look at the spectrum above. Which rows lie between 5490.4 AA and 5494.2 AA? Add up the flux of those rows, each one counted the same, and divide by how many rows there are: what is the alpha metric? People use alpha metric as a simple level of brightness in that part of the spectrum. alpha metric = 51.1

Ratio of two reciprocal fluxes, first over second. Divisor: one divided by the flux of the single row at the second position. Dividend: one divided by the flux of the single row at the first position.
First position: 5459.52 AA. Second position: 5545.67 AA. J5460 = 0.97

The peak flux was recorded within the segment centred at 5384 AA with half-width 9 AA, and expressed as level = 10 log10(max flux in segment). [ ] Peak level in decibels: 17.44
